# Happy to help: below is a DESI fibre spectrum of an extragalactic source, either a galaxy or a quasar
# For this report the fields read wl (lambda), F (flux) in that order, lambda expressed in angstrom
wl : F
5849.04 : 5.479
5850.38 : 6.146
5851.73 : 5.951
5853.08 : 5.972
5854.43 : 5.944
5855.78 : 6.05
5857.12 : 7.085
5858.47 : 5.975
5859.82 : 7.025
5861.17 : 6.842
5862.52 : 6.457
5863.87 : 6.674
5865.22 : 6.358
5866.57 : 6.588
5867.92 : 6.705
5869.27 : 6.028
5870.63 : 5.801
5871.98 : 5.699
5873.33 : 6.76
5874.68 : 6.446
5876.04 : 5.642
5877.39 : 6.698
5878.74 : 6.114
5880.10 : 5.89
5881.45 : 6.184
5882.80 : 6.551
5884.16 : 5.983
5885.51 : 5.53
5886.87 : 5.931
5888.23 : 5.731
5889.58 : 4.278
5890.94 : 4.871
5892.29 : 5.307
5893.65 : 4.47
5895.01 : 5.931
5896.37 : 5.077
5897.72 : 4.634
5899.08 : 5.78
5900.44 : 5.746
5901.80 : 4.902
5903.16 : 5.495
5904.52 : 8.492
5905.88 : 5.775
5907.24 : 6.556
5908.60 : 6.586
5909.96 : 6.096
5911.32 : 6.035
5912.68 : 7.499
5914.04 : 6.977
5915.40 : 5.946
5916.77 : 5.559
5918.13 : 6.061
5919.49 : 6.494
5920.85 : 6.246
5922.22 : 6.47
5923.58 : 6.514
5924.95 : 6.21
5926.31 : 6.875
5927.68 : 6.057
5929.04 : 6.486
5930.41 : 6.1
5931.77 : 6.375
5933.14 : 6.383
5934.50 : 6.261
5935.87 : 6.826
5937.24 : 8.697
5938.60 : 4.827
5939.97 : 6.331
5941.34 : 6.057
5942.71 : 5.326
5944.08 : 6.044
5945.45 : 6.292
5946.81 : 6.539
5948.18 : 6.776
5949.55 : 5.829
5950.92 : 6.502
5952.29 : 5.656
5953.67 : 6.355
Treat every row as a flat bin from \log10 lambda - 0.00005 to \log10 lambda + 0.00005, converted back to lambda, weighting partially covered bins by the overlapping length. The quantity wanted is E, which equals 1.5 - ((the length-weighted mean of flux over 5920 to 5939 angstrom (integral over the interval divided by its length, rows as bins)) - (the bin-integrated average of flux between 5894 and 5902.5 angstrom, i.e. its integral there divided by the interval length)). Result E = 0.33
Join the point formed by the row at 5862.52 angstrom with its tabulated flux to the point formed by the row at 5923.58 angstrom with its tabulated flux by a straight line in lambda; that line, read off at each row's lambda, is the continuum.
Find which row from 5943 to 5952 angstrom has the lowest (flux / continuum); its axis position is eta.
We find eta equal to 5949.55 angstrom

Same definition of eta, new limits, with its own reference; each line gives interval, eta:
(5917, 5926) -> 5918.13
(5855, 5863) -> 5858.47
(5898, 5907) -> 5901.80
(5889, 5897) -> 5889.58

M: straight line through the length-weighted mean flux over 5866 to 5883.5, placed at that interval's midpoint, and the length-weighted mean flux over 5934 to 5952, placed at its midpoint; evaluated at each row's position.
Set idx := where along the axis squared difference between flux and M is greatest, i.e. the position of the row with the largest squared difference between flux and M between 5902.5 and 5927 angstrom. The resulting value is 5904.52 angstrom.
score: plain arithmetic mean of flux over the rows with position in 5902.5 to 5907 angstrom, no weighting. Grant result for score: 6.59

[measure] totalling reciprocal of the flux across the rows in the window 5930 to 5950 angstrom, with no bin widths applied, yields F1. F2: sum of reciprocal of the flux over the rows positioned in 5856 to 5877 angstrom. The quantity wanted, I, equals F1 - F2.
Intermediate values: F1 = 2.41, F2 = 2.35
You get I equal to 0.06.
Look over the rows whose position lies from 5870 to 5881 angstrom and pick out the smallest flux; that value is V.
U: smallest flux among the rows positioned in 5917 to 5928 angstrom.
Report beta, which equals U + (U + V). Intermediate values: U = 6.057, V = 5.642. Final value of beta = 17.8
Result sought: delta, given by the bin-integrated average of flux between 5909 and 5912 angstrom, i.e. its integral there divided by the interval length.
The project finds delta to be 6.1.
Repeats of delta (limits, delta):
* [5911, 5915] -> 6.9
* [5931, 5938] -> 6.9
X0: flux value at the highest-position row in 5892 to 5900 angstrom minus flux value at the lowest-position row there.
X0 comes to 0.5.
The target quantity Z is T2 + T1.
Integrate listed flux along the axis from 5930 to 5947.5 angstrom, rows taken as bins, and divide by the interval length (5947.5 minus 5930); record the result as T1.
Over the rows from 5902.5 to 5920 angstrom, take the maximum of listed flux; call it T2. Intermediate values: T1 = 6.3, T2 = 8.492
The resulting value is 14.8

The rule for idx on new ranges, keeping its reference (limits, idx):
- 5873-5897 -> 5889.58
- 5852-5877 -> 5857.12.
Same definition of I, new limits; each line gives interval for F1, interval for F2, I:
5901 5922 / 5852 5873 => 0.04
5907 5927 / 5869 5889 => -0.13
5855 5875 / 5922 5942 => -0.02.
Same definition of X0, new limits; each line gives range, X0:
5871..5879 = 0.4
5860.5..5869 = -0.1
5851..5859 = 0.0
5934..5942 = -0.2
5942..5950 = 0.5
